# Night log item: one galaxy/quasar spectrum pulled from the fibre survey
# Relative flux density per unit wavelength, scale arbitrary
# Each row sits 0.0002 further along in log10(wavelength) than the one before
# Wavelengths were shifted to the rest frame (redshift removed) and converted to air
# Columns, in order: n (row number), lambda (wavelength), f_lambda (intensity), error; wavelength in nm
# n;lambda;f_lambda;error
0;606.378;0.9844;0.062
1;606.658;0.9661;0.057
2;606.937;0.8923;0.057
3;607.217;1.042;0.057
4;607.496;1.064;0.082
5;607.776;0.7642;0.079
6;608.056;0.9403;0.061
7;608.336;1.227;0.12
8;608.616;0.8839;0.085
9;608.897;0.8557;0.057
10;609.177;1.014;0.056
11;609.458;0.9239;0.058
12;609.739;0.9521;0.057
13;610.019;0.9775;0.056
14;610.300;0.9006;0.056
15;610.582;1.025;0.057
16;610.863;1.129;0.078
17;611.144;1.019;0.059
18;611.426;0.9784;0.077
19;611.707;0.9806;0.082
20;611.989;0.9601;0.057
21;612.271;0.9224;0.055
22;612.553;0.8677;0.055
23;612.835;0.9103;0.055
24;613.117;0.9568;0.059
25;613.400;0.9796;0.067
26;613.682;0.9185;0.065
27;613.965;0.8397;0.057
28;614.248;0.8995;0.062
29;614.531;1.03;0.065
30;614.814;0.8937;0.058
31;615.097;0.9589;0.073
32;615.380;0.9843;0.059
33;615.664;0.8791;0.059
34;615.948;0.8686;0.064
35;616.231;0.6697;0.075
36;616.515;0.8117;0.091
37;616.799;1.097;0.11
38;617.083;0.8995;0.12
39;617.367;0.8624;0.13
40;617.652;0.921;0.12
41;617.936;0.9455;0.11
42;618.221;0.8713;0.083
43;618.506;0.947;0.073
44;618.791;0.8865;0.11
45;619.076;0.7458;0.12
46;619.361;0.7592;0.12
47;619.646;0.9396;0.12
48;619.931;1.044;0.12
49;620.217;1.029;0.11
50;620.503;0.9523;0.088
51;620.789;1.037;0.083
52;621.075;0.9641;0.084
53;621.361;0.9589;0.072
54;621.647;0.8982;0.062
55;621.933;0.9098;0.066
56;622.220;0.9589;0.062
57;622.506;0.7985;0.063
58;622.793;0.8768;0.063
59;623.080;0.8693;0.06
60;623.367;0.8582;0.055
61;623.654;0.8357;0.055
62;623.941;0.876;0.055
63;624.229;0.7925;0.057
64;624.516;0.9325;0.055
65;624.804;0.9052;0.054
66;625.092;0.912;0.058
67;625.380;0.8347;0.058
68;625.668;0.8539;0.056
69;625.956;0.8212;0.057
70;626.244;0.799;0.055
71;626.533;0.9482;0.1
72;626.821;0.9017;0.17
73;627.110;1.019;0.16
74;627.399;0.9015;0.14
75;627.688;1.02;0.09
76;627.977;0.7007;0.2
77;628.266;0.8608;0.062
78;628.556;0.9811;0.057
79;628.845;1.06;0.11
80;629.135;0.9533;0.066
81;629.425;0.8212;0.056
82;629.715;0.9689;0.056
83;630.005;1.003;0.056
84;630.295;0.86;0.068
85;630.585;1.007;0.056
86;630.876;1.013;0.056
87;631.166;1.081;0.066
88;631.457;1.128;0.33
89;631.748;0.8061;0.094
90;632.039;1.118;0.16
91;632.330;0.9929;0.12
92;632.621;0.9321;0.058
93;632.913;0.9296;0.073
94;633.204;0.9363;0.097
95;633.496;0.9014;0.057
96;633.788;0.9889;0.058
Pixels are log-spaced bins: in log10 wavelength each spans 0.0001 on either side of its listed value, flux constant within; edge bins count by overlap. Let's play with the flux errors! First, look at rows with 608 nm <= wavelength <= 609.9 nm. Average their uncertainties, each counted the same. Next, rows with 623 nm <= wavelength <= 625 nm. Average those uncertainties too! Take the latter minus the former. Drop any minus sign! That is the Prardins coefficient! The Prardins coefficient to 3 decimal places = 0.015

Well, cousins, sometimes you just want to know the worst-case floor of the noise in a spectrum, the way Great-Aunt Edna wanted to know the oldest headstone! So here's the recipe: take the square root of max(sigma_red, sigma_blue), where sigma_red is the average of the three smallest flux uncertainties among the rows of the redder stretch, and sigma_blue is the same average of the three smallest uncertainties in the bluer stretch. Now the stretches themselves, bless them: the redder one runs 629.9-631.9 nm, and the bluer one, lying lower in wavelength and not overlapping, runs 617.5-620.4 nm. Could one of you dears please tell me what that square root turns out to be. 0.298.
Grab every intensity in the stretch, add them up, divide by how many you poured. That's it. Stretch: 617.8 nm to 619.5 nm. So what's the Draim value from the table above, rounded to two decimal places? 0.86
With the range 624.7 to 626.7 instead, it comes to 0.87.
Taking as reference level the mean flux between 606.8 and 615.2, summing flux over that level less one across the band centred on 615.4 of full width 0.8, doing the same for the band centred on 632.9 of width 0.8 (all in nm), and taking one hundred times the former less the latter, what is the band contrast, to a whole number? 3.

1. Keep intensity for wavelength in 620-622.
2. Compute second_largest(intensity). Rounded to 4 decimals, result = 1.0290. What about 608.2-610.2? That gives 1.0140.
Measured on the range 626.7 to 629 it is 1.0200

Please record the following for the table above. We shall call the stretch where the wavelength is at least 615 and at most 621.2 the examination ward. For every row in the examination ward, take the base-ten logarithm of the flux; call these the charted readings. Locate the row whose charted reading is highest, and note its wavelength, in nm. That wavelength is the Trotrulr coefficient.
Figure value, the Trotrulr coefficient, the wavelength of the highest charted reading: 616.799 nm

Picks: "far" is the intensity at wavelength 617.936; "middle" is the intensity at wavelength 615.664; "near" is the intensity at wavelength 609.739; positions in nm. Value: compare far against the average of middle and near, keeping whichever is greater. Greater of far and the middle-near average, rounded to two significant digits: 0.95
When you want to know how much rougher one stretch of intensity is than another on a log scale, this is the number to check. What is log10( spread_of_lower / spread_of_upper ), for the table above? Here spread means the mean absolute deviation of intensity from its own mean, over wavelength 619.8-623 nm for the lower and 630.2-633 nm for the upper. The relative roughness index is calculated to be -0.2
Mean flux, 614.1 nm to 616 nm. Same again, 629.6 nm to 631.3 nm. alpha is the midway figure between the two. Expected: 0.96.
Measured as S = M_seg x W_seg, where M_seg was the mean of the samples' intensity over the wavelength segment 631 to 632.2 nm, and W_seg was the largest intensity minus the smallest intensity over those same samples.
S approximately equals 0.33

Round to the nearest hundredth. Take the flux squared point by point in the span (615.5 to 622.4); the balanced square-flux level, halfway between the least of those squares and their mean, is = 0.64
